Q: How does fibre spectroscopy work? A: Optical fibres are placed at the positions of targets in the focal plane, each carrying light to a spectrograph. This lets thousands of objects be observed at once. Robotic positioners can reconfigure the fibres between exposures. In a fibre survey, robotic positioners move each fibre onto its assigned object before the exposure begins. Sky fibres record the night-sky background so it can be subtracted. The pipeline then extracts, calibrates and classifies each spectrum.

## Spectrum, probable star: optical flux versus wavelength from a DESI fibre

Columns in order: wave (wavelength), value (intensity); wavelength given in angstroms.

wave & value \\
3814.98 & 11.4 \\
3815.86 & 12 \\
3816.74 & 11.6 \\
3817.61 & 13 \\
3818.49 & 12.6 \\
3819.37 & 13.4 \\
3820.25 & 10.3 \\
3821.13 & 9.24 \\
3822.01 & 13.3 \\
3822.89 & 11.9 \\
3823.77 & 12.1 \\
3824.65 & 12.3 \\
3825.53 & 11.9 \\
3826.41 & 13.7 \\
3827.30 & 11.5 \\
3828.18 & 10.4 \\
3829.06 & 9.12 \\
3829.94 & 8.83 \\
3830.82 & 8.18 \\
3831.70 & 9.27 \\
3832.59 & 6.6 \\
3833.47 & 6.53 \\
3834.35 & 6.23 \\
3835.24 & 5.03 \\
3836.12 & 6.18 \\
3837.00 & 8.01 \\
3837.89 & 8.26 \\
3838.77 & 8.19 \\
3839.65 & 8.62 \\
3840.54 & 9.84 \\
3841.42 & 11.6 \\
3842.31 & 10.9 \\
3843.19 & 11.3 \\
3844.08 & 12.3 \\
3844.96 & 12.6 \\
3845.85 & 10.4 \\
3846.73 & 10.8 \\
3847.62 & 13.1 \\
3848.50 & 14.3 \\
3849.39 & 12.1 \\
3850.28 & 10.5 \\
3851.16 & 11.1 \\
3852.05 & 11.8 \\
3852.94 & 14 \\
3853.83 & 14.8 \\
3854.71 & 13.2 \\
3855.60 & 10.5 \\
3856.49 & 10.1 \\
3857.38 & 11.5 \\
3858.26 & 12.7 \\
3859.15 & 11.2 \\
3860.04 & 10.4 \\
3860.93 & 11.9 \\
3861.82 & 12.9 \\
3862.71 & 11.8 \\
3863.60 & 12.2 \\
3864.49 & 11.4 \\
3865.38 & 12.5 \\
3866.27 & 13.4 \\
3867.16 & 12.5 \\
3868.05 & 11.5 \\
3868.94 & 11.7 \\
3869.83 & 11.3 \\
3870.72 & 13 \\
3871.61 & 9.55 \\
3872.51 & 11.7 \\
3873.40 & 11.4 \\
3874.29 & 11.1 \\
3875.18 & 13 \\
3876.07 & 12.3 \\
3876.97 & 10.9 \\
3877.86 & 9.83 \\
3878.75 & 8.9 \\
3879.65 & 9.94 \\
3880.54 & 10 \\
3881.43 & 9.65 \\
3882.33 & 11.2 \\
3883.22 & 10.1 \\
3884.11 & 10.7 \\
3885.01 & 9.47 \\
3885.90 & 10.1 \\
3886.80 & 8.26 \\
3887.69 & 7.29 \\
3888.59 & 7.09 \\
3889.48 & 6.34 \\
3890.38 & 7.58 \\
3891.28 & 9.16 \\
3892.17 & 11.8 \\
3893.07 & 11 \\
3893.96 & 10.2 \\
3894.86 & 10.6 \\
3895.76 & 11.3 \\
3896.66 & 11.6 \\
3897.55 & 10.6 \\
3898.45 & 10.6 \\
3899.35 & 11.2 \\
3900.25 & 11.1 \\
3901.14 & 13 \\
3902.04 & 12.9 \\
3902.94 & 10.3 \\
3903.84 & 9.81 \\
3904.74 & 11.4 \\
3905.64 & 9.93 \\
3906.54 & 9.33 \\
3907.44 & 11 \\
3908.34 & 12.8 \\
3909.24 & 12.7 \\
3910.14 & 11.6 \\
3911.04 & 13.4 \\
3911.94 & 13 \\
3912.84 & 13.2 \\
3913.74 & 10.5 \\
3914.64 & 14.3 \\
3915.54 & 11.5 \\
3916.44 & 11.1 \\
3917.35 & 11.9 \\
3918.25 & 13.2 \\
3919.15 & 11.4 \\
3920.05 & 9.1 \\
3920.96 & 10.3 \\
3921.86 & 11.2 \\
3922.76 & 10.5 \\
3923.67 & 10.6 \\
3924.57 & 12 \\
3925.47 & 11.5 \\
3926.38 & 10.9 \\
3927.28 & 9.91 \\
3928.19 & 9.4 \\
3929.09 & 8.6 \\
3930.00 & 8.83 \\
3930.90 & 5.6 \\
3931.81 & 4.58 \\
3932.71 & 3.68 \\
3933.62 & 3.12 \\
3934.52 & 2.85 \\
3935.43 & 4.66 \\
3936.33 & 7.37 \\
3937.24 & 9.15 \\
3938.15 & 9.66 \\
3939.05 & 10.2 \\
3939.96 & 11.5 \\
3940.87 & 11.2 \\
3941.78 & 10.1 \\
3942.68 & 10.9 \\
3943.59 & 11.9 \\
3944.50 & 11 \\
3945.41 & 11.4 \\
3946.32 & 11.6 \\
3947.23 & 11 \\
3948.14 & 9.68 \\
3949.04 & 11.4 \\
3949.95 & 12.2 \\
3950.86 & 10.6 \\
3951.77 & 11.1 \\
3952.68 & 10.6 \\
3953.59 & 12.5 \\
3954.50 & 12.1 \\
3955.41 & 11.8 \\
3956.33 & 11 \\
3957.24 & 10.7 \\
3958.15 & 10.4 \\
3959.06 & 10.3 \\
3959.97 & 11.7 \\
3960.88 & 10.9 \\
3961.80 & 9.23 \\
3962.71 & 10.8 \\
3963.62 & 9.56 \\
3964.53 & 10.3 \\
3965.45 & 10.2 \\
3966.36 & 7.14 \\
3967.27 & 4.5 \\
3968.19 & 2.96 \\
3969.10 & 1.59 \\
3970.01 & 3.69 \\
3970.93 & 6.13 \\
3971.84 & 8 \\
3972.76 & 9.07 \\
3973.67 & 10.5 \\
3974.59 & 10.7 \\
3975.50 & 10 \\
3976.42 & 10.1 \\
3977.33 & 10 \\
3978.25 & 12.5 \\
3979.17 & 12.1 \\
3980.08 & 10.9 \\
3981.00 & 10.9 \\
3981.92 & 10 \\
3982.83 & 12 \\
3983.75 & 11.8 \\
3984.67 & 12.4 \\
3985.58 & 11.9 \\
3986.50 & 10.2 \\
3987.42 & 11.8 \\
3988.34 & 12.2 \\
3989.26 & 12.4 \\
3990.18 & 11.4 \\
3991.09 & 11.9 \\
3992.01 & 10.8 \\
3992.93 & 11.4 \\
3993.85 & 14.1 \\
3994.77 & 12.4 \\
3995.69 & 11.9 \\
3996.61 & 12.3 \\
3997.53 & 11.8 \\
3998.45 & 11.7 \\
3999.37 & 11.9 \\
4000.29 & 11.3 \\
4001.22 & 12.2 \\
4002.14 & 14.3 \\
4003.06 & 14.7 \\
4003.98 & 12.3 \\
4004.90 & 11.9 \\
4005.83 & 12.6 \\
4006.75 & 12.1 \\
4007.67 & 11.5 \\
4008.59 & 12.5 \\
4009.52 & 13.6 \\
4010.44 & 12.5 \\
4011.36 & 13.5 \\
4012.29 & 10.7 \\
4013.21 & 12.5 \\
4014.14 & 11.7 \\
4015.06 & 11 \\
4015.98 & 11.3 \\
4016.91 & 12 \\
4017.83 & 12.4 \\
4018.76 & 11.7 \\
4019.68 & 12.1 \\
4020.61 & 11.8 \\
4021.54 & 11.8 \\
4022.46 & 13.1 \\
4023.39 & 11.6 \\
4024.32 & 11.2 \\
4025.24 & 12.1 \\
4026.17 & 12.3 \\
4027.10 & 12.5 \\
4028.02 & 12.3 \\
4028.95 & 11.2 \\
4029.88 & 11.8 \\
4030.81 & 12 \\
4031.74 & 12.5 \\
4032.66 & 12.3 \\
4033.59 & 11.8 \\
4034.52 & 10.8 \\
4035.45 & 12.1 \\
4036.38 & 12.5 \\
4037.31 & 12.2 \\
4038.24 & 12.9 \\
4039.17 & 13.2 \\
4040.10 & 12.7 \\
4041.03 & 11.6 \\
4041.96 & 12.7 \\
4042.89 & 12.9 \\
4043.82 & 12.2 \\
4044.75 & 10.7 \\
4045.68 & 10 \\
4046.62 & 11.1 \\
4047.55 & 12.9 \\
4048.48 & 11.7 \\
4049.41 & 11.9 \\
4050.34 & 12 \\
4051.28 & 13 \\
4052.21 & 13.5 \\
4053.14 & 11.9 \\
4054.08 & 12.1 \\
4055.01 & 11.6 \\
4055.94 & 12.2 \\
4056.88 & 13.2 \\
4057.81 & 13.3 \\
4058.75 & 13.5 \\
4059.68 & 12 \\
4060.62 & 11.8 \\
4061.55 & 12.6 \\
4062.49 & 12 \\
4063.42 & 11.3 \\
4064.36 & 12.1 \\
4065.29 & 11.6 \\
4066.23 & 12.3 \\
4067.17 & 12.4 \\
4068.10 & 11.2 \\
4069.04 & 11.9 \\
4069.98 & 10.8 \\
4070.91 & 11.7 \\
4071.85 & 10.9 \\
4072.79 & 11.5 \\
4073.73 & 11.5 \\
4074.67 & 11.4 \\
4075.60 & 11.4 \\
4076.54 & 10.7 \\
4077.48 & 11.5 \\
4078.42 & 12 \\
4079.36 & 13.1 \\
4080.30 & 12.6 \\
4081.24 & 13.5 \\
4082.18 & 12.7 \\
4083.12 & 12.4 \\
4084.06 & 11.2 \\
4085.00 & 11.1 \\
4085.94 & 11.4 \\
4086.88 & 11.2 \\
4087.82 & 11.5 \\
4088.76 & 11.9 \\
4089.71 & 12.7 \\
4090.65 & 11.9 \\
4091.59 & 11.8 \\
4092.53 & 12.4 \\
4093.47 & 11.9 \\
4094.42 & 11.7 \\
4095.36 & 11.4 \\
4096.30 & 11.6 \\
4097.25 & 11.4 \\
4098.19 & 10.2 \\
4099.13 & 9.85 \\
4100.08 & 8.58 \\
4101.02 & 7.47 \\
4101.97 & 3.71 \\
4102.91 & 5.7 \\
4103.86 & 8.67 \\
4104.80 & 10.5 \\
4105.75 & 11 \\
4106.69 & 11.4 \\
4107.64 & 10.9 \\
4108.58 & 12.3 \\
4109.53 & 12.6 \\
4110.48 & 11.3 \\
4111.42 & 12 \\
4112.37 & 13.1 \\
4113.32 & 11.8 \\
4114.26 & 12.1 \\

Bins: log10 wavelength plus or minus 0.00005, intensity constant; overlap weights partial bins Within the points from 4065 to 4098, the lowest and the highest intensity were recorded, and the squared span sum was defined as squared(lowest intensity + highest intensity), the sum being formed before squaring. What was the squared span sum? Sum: 586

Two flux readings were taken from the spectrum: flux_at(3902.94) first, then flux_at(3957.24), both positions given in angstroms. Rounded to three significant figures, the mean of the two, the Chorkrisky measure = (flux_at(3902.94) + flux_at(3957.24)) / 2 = 10.5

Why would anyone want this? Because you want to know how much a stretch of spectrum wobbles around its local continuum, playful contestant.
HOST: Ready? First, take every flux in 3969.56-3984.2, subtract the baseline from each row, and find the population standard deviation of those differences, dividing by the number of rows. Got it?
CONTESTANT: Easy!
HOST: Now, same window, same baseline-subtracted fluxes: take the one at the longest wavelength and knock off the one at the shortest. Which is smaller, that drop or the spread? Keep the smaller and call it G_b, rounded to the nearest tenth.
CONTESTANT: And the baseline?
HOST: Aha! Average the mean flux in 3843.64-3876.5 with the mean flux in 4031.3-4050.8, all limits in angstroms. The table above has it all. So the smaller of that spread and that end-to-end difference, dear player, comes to 2.2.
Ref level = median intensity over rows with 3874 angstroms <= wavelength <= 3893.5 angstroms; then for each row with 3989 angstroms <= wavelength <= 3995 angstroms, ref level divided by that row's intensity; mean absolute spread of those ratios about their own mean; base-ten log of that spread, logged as -1.29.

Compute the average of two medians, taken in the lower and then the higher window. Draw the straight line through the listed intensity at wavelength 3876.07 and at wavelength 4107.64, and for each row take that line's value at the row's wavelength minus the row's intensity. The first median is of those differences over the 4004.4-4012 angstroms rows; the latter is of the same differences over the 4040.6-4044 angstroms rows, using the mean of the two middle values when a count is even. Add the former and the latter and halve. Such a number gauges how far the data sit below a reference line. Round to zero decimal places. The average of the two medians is -1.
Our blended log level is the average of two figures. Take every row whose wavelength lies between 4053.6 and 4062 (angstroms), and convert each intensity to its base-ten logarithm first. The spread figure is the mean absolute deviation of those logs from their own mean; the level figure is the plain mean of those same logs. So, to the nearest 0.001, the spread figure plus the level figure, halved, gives 0.558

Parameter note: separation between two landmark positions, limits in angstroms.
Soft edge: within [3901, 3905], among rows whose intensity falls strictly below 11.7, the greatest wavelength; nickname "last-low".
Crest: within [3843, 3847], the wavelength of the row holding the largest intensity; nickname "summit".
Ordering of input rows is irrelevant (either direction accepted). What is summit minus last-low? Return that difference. -59.8 angstroms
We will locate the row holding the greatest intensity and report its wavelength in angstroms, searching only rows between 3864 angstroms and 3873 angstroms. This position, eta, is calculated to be 3866.27 angstroms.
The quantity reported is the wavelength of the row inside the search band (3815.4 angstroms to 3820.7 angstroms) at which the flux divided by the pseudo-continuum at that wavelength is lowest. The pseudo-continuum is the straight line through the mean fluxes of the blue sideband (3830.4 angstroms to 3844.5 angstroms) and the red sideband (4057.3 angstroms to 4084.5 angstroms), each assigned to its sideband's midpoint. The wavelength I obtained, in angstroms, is 3820.25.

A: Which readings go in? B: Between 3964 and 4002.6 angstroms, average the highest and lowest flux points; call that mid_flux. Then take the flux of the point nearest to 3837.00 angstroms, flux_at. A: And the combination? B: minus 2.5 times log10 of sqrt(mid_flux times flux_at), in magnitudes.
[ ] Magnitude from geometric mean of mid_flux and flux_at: -2.25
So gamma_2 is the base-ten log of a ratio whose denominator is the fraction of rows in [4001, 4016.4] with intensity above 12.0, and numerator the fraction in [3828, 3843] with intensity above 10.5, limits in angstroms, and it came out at -0.74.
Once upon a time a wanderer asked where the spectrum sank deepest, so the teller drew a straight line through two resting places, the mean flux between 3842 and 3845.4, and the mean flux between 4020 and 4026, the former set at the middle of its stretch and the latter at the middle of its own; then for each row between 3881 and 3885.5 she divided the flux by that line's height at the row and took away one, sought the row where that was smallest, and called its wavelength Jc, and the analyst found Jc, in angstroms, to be 3885.01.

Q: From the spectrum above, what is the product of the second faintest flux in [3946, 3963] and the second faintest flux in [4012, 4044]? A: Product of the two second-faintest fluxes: 105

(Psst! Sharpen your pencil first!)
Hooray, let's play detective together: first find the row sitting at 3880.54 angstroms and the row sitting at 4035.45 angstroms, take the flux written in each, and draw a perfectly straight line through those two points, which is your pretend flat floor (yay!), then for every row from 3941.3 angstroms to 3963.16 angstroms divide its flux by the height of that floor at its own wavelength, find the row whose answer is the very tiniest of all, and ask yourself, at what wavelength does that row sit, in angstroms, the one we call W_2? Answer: 3961.80 angstroms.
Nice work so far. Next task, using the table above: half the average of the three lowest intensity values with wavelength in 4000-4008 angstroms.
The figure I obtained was 5.78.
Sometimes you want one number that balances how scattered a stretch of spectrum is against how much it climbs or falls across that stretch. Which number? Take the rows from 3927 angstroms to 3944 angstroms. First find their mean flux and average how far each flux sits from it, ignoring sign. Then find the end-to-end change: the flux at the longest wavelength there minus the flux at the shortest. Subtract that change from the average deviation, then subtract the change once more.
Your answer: -1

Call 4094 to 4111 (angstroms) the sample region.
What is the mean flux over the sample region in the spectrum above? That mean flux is 10.0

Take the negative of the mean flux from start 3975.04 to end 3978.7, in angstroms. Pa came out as -10.7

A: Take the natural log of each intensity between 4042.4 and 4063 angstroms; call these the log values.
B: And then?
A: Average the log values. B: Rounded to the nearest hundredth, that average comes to 2.50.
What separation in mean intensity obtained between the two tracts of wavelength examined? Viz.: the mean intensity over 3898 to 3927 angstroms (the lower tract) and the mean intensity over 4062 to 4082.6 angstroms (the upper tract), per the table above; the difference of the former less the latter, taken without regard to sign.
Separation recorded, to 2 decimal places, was 0.35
